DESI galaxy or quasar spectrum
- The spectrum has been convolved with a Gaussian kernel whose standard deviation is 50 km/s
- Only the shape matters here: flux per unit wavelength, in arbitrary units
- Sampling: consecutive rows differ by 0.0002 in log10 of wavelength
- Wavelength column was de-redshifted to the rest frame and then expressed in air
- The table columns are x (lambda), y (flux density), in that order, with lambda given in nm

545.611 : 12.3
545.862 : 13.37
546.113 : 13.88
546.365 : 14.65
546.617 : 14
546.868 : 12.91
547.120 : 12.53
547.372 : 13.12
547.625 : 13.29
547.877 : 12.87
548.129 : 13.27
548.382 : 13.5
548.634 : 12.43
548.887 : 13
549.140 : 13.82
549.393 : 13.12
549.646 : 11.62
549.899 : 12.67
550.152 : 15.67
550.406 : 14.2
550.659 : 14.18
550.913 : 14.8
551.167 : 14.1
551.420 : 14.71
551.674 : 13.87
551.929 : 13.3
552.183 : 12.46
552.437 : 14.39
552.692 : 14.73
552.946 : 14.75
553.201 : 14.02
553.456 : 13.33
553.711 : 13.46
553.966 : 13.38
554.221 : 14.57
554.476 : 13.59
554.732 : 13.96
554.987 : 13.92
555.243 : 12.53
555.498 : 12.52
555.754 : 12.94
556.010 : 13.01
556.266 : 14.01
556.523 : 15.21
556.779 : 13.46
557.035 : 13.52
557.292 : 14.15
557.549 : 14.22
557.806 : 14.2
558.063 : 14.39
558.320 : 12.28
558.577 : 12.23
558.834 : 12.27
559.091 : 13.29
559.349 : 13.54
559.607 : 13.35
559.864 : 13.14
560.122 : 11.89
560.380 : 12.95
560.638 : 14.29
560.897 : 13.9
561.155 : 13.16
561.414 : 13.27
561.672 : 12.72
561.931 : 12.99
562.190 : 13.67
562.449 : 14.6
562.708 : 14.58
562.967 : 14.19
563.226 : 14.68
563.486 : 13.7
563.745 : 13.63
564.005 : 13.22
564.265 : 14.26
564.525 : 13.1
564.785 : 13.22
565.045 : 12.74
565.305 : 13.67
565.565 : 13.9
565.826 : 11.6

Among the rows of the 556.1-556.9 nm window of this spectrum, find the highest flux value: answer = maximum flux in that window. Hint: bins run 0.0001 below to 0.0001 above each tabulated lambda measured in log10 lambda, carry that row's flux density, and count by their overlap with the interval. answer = 15.21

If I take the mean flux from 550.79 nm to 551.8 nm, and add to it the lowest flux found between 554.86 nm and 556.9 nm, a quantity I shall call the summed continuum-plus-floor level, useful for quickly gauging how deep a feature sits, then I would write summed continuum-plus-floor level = 26.9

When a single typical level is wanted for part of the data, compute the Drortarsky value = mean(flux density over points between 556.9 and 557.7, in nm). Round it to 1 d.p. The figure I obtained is 14.0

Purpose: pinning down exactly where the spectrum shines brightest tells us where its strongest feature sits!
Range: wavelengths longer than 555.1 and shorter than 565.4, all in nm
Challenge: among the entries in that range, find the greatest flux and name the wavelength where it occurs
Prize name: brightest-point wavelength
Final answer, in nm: 556.523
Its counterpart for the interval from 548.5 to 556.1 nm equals 550.152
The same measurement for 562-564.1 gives 563.226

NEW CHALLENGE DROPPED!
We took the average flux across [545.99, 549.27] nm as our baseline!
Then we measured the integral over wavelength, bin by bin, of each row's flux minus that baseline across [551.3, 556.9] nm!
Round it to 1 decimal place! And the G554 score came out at 2.3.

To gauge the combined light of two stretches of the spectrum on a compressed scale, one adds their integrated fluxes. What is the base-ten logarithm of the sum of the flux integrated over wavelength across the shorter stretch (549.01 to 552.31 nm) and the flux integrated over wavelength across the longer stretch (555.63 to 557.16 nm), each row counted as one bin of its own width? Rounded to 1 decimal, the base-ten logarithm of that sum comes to 1.8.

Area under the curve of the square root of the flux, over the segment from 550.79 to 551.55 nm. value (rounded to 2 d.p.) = 2.90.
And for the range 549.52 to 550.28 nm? 2.77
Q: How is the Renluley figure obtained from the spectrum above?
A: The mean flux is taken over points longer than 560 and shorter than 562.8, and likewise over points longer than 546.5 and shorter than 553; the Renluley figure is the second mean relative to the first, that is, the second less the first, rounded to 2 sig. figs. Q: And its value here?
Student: 0.13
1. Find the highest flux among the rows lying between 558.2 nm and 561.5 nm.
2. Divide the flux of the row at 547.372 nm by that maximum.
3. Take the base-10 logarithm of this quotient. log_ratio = -0.037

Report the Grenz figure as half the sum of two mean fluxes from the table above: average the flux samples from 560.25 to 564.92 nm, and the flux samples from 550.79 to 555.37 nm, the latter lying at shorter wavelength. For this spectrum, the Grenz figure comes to 13.8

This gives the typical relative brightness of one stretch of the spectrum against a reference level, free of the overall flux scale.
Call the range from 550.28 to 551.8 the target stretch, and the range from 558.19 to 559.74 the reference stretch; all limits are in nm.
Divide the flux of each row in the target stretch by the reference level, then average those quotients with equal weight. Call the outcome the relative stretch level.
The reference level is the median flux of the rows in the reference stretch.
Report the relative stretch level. 1.12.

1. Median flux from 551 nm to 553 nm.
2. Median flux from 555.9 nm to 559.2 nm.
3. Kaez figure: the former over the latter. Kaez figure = 1.05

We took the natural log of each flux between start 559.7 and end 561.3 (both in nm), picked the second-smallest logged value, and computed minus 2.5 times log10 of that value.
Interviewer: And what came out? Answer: -1.02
